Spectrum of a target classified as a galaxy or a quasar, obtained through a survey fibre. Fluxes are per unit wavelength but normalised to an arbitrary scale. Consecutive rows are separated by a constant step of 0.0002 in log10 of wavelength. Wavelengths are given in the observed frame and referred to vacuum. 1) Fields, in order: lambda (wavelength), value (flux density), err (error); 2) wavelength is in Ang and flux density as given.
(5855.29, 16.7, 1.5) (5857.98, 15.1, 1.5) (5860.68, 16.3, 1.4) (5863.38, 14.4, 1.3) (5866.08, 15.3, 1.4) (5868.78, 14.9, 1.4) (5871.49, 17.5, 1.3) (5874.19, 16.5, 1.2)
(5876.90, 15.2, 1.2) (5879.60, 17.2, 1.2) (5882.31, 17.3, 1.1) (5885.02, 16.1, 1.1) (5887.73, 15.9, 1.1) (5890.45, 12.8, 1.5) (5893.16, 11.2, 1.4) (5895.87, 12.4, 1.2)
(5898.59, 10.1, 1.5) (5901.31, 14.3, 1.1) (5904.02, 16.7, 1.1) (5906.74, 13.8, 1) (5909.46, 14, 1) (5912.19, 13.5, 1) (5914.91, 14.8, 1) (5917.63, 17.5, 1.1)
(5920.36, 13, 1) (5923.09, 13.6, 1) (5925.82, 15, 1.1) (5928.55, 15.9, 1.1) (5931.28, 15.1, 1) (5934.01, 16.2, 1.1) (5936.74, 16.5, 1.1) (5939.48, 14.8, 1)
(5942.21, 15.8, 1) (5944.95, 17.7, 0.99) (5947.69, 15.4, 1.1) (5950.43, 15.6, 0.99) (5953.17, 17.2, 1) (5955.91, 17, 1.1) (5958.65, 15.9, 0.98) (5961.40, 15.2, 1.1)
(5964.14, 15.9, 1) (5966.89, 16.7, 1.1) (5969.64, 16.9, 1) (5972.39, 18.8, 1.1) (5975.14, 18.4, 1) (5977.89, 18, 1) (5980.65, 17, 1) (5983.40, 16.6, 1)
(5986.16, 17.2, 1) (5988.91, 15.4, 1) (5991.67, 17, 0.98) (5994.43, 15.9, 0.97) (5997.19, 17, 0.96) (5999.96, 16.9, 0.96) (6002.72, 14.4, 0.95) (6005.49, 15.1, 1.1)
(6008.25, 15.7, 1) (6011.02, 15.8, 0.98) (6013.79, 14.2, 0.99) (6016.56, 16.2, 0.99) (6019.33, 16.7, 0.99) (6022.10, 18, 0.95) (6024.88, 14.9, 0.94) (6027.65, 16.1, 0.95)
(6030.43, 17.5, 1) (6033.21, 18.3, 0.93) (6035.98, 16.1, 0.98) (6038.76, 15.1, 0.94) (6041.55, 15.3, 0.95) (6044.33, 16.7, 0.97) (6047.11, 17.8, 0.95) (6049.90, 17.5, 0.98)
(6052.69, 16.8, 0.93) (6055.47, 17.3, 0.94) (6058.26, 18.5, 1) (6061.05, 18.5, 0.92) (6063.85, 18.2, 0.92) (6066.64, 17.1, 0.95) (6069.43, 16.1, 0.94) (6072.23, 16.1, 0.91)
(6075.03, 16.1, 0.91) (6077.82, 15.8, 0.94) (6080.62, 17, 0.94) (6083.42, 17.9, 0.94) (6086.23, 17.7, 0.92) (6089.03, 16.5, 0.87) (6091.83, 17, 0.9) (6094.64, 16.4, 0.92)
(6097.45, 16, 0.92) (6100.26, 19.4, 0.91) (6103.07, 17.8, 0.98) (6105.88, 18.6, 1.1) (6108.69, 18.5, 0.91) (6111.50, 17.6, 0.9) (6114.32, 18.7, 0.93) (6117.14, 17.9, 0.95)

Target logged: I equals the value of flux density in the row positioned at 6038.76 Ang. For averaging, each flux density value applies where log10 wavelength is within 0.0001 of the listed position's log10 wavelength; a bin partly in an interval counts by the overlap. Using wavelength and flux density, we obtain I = 15.1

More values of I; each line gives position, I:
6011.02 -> 15.8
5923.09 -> 13.6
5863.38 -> 14.4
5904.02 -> 16.7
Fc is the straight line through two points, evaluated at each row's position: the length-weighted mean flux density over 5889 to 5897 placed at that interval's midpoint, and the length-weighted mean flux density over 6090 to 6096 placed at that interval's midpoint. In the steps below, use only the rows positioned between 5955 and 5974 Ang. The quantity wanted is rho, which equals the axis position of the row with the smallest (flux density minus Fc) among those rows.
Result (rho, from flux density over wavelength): 5961.40 Ang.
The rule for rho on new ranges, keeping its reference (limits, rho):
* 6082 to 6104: 6097.45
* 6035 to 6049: 6038.76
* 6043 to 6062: 6052.69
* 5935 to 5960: 5939.48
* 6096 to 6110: 6097.45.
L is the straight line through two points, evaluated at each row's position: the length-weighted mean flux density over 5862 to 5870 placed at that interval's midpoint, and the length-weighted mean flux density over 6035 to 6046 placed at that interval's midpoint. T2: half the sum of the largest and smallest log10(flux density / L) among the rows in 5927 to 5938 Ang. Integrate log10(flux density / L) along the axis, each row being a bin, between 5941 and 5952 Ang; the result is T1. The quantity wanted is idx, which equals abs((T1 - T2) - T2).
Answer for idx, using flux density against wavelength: 0.21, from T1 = 0.24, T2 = 0.015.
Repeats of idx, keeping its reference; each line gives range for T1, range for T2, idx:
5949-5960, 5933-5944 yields 0.29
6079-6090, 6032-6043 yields 0.30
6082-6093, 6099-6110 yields 0.22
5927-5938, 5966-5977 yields 0.08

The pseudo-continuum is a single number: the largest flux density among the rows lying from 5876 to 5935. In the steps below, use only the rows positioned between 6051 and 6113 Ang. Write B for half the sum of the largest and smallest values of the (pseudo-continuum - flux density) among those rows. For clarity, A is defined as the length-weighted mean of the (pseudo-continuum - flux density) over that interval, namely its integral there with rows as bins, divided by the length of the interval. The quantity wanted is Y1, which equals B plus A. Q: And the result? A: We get 0.08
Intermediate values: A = 0.18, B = -0.10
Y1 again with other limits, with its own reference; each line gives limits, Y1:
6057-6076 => 0.46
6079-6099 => 1.12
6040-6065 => 0.72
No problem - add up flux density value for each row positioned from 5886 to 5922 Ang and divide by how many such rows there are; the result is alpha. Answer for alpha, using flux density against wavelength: 13.8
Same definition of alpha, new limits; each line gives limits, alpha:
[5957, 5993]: 16.8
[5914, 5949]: 15.5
